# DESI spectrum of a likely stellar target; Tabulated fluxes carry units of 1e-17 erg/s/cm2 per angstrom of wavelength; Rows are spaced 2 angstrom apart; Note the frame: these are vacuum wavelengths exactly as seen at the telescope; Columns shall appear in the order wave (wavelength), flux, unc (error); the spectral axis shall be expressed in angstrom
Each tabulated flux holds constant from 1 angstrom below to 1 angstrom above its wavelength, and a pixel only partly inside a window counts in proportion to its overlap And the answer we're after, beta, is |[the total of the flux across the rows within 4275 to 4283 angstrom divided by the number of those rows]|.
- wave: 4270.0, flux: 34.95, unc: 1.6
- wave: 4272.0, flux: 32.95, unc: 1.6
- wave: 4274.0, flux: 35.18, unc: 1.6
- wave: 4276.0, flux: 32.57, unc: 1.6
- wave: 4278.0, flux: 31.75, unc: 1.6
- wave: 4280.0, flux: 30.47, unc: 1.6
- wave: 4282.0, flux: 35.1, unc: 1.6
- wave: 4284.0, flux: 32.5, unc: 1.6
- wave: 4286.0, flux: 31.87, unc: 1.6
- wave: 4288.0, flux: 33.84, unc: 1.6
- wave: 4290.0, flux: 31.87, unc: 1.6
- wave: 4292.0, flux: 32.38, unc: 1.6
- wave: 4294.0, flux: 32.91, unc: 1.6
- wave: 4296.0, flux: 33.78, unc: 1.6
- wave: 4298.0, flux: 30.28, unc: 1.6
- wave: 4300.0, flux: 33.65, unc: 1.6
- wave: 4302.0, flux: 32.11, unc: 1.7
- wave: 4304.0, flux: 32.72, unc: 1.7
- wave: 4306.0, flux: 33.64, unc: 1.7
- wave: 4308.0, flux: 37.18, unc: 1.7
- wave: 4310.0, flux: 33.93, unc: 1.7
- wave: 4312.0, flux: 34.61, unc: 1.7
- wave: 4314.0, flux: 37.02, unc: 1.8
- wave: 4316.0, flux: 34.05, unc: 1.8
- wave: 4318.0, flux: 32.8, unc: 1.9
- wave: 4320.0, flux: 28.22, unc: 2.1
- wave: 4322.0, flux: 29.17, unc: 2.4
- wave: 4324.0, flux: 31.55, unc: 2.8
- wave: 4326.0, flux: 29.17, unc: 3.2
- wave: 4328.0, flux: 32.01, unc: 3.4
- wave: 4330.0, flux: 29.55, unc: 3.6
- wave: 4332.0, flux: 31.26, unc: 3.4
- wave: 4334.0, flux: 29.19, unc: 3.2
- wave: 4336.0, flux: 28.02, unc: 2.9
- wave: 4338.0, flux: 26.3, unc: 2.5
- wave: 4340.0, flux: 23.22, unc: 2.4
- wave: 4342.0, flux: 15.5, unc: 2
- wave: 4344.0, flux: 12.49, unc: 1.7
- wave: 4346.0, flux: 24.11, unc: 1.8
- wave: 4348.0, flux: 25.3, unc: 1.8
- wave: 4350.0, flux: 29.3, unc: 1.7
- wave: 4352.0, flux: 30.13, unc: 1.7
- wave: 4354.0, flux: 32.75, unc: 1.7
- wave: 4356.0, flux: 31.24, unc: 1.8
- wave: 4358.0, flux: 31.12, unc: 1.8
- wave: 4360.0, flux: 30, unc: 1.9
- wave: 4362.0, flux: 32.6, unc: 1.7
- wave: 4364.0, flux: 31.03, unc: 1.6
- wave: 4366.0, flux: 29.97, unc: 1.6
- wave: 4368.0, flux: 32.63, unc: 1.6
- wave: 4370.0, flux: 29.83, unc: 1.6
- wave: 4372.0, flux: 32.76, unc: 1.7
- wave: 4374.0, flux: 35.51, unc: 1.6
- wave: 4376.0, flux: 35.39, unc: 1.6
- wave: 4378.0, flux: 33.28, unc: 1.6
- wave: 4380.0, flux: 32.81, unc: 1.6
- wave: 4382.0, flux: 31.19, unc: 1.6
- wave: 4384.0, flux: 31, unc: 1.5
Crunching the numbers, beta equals 32.5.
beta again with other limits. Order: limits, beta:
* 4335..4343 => 23.3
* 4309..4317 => 34.9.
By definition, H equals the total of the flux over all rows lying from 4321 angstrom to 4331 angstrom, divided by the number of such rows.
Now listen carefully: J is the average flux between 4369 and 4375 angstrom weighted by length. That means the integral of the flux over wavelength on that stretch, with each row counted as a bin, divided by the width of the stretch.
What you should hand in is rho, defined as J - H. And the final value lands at 2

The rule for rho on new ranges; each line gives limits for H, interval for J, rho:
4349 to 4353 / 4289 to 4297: 3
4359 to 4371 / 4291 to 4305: 2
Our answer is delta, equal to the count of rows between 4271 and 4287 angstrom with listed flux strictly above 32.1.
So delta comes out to 5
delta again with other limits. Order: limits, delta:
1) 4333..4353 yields 0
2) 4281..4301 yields 7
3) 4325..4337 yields 0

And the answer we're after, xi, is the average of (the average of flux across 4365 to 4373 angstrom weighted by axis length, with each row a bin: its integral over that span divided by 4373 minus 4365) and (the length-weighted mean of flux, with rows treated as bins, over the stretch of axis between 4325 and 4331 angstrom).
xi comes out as 30.8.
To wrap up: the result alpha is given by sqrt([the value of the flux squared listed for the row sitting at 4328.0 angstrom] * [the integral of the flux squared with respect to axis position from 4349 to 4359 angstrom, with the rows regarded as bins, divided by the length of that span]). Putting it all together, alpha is 990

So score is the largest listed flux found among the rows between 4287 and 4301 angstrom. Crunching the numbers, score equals 33.84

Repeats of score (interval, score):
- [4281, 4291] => 35.1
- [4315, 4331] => 34.05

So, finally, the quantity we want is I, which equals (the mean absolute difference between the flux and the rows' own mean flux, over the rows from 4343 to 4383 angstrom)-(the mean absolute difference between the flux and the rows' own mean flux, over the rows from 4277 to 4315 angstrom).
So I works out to 2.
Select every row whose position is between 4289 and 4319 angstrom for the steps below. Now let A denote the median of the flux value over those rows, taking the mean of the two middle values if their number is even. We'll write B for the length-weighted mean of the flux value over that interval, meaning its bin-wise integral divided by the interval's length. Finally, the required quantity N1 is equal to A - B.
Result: 0.11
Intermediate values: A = 33.6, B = 33.5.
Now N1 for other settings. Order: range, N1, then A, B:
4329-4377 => 1.27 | 30.0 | 28.7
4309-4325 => 0.70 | 33.4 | 32.7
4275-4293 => -0.10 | 32.4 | 32.5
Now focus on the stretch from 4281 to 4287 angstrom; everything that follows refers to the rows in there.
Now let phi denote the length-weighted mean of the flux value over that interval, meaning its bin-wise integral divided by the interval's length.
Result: 33.2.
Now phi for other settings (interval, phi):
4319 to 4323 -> 28.7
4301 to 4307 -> 32.8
